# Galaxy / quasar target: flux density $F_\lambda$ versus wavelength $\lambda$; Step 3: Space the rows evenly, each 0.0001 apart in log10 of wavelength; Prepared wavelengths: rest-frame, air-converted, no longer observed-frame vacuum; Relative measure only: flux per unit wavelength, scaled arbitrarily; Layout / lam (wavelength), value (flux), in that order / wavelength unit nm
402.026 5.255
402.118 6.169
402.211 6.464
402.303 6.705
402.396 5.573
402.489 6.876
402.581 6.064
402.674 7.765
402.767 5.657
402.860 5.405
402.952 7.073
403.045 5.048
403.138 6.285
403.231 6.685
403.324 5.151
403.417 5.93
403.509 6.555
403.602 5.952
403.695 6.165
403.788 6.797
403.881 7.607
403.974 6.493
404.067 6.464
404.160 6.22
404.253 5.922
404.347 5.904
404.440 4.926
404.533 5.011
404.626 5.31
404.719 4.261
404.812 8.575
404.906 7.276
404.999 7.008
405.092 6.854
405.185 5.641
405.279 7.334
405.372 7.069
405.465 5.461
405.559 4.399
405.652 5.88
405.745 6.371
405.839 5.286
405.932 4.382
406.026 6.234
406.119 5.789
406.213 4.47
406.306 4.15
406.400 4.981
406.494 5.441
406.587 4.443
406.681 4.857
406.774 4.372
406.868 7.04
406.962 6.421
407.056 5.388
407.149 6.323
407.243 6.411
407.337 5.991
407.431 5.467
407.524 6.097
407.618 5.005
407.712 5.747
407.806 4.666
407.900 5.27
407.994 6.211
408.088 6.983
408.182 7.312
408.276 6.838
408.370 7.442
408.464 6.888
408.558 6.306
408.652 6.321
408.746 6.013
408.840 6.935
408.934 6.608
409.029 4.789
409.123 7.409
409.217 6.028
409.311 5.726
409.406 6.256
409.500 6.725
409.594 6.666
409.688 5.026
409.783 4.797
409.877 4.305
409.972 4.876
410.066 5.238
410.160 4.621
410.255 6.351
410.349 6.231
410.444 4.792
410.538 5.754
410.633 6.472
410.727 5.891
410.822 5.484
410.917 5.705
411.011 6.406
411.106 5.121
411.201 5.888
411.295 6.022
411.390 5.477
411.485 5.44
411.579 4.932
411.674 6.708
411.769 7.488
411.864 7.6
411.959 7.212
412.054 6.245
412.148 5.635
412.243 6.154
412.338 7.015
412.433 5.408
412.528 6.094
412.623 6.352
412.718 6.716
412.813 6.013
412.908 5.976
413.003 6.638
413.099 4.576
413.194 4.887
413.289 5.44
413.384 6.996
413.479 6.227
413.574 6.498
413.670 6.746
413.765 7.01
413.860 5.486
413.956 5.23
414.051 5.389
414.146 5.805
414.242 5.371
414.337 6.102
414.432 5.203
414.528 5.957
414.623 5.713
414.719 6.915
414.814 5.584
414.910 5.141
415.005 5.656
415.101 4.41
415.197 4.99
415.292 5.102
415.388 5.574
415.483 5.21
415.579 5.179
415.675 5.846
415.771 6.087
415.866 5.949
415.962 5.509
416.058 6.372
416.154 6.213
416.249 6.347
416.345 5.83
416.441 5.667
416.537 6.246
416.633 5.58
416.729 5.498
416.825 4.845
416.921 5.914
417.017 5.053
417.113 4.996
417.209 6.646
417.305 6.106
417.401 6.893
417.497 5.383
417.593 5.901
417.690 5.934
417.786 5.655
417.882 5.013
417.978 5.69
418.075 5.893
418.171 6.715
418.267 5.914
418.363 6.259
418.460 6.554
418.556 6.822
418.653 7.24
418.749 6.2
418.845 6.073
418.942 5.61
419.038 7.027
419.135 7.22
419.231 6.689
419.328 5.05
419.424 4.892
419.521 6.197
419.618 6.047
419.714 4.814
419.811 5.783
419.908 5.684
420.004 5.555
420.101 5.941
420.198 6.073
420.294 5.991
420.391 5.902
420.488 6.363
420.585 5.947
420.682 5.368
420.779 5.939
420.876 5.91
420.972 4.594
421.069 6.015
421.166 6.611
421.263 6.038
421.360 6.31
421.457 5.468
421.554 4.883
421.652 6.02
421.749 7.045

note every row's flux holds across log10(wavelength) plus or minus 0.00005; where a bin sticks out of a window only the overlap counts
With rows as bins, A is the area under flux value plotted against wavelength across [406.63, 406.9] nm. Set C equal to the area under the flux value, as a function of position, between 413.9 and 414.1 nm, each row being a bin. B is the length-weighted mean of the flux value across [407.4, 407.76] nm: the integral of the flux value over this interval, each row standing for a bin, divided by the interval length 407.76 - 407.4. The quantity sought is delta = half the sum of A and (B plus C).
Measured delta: 4.0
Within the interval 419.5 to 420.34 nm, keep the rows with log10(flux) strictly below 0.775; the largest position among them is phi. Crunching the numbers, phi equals 420.101 nm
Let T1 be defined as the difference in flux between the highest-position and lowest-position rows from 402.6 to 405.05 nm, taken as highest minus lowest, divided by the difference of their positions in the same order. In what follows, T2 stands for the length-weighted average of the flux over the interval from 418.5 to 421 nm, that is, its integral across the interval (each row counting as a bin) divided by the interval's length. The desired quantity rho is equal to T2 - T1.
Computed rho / 6.3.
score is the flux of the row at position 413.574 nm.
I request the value 6.498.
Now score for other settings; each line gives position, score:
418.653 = 7.24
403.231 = 6.685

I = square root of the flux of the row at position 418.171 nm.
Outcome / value 2.59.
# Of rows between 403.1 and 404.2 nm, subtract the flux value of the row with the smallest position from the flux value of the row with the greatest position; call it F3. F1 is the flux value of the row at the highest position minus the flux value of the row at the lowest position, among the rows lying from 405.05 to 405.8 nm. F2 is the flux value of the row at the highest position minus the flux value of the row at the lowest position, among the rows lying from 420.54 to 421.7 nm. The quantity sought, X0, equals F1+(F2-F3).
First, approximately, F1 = -0.48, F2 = 0.1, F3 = -0.1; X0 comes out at -0.3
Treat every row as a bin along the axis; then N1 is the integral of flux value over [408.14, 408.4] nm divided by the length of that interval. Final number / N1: 7.18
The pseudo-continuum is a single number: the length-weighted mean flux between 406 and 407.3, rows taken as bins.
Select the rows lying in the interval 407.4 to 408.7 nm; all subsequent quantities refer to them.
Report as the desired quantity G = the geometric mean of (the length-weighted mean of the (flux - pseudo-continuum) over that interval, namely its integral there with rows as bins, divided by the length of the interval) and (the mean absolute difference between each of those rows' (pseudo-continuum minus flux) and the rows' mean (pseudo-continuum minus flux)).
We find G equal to 0.72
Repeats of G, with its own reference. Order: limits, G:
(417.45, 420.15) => 0.53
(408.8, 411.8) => 0.50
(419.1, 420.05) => 0.44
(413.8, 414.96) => 0.29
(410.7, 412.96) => 0.62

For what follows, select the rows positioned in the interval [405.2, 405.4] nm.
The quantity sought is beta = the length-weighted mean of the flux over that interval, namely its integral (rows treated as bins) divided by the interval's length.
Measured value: 7.0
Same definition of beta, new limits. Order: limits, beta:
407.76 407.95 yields 5.0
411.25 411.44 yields 5.7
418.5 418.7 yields 7.0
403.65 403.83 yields 6.5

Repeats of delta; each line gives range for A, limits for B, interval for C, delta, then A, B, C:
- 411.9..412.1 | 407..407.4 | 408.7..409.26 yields 5.4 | 1.4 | 6.01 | 3.5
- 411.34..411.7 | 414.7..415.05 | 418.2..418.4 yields 4.5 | 2.0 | 5.75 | 1.2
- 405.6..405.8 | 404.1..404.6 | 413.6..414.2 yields 5.2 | 1.2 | 5.60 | 3.6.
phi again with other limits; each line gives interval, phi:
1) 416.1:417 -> 416.921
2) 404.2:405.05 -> 404.719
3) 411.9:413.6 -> 413.289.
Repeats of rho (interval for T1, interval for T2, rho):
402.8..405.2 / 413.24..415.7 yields 5.6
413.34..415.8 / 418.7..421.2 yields 6.3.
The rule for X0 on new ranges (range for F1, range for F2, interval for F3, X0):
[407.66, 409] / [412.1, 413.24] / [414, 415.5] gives 0.3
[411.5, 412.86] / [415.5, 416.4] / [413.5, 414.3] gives 2.9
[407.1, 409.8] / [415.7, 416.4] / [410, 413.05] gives -3.2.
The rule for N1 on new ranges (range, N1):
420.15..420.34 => 6.06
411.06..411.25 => 5.52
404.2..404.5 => 5.56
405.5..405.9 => 5.44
